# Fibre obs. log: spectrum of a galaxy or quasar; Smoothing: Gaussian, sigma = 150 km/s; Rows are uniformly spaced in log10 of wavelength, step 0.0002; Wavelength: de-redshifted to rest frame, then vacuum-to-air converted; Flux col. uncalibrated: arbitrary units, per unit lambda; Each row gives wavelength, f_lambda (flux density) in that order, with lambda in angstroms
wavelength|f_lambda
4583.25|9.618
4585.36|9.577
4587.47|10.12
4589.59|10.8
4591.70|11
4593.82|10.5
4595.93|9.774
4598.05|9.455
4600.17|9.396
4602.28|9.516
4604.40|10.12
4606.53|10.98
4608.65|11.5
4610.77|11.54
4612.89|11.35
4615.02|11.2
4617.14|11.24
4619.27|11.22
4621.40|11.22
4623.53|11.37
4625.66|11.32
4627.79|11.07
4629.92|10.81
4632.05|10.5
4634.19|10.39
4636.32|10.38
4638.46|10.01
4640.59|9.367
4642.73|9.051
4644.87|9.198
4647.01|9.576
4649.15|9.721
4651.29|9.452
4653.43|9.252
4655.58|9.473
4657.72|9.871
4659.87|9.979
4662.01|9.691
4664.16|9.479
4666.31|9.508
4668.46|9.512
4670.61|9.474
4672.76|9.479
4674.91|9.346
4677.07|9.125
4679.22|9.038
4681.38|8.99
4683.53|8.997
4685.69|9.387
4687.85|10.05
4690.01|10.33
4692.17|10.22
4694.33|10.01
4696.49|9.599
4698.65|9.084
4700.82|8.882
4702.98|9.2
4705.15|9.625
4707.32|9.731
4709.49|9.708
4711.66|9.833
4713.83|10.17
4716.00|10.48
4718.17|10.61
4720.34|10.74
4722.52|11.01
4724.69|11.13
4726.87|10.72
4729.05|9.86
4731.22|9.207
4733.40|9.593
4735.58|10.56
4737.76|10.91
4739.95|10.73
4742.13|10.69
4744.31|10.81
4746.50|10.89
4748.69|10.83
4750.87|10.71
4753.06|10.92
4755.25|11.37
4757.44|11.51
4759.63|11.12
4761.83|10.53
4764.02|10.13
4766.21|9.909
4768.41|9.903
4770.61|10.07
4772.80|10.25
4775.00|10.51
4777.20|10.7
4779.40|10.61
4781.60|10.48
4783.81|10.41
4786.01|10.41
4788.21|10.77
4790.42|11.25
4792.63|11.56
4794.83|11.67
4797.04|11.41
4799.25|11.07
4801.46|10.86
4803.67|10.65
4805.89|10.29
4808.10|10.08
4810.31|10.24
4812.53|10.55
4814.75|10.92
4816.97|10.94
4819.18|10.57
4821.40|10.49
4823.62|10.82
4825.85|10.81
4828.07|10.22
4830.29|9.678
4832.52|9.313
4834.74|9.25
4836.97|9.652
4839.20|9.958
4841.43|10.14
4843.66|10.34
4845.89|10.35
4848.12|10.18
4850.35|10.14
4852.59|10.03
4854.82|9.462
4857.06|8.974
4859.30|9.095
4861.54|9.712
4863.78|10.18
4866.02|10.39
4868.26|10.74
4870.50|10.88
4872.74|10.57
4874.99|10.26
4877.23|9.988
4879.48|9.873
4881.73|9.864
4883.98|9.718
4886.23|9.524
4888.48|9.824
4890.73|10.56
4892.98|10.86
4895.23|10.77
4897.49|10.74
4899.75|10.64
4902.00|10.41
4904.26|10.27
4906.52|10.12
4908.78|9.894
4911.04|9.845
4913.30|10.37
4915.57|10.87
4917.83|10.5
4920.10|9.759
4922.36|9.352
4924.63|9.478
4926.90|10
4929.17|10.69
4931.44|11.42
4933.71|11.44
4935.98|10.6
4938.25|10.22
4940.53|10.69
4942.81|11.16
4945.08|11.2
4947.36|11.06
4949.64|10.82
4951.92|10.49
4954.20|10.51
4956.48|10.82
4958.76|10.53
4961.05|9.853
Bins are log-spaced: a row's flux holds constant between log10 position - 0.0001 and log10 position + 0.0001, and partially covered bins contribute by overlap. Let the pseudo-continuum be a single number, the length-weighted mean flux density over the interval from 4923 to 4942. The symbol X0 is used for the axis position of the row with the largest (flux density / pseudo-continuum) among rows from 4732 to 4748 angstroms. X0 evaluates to 4737.76 angstroms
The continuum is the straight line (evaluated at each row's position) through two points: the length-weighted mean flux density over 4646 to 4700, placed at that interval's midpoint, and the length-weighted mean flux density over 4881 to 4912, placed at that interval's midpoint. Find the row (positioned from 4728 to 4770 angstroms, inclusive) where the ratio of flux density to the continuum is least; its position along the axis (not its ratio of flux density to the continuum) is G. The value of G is 4731.22 angstroms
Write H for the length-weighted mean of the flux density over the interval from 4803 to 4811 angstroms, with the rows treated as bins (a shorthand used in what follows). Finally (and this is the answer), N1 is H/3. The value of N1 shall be 3.43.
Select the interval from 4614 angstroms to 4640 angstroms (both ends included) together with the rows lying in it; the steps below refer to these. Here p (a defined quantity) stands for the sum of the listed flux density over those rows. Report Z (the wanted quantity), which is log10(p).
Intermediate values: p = 131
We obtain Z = 2.12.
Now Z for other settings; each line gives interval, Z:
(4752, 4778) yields 2.10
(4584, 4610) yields 2.09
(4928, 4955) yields 2.11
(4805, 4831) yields 2.10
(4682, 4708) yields 2.06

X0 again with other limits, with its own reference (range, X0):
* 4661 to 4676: 4662.01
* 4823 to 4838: 4823.62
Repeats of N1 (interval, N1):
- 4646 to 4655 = 3.17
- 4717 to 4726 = 3.62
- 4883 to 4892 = 3.31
